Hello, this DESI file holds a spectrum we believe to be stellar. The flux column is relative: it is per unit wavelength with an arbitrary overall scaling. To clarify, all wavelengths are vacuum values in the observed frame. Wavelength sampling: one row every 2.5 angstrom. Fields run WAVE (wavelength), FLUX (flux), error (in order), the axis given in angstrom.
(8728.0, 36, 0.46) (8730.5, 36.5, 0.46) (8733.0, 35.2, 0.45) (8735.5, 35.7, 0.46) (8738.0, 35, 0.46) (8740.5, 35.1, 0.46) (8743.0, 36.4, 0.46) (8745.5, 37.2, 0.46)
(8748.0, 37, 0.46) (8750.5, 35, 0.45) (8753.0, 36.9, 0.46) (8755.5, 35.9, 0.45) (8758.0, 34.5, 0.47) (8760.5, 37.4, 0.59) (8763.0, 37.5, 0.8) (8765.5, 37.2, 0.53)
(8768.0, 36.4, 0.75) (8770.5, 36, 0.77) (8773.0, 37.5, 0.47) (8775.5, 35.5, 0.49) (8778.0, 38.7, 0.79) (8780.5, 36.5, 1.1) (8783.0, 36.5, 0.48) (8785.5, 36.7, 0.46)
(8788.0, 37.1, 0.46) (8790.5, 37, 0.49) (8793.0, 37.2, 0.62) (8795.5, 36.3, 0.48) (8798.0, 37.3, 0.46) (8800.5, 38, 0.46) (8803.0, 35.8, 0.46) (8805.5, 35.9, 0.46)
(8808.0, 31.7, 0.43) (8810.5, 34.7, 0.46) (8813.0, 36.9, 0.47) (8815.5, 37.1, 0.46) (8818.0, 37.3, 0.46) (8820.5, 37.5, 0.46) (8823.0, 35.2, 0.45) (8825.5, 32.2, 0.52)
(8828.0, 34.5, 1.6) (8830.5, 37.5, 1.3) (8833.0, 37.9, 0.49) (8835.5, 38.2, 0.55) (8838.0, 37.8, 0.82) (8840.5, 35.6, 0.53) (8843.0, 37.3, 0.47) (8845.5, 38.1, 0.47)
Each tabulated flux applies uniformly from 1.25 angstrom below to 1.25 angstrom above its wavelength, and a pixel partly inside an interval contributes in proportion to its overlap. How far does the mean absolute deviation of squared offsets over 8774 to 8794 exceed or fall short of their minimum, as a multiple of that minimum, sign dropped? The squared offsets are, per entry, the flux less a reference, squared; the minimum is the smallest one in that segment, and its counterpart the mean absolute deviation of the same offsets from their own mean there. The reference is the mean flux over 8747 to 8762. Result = 8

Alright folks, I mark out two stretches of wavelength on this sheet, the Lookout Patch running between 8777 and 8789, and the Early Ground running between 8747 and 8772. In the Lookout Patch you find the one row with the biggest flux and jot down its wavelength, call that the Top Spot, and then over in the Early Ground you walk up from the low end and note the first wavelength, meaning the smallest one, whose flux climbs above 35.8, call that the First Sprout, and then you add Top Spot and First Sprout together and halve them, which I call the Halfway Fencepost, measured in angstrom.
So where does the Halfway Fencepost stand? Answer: 8763.0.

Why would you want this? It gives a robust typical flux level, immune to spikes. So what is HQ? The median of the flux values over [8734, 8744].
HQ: 35.4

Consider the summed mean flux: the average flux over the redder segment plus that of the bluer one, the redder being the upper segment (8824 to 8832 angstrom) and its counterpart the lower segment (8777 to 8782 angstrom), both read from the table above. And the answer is 72.3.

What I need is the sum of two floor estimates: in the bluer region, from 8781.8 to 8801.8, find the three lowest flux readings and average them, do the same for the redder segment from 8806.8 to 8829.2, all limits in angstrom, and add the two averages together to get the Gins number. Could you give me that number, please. 69.3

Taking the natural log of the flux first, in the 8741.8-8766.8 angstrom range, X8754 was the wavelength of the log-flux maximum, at 8763.0 angstrom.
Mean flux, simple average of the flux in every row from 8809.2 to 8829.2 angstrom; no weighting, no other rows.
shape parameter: 35.7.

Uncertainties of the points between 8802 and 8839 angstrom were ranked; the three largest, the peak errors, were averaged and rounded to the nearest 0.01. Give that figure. 1.24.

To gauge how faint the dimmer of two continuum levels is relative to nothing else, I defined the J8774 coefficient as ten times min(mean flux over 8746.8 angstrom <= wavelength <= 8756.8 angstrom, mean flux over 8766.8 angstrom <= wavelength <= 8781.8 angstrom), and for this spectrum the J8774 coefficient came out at 362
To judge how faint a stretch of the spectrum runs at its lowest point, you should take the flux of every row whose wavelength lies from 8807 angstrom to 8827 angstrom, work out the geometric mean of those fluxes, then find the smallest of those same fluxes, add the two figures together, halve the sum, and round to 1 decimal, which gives 33.5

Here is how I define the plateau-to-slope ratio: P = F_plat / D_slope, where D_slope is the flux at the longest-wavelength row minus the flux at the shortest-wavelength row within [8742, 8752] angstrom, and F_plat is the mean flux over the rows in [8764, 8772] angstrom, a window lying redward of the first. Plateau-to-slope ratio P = -26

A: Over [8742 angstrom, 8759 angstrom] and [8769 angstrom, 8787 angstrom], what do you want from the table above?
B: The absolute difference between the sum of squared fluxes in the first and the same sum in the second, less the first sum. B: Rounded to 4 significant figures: -8815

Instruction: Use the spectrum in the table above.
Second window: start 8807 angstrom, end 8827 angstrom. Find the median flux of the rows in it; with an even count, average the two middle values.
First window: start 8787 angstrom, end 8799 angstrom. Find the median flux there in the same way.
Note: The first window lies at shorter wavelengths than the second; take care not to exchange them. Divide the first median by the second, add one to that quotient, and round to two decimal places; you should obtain 2.03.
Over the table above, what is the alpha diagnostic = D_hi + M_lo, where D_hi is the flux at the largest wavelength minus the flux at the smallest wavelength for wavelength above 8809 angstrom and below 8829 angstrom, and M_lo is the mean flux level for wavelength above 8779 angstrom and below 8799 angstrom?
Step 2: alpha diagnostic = 36.6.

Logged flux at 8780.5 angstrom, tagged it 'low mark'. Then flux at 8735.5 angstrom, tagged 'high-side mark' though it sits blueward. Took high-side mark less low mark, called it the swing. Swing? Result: -0.80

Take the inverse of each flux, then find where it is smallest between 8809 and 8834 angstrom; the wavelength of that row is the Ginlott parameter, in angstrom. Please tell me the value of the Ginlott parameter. 8833.0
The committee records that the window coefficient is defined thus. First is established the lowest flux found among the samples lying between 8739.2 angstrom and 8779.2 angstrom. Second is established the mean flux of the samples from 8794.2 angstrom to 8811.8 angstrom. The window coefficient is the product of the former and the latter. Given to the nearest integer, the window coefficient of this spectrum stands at 1231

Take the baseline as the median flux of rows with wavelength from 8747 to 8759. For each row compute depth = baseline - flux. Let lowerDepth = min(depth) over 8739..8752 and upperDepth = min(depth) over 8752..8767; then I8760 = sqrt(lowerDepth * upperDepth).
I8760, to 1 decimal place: 1.4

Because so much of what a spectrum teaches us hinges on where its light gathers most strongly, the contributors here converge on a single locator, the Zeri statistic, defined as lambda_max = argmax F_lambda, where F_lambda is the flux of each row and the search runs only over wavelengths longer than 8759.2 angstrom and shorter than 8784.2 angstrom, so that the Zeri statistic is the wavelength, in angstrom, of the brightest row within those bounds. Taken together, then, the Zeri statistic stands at 8778.0 angstrom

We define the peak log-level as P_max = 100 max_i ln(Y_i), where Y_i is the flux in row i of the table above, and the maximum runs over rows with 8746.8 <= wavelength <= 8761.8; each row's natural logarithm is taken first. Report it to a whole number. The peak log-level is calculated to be 362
